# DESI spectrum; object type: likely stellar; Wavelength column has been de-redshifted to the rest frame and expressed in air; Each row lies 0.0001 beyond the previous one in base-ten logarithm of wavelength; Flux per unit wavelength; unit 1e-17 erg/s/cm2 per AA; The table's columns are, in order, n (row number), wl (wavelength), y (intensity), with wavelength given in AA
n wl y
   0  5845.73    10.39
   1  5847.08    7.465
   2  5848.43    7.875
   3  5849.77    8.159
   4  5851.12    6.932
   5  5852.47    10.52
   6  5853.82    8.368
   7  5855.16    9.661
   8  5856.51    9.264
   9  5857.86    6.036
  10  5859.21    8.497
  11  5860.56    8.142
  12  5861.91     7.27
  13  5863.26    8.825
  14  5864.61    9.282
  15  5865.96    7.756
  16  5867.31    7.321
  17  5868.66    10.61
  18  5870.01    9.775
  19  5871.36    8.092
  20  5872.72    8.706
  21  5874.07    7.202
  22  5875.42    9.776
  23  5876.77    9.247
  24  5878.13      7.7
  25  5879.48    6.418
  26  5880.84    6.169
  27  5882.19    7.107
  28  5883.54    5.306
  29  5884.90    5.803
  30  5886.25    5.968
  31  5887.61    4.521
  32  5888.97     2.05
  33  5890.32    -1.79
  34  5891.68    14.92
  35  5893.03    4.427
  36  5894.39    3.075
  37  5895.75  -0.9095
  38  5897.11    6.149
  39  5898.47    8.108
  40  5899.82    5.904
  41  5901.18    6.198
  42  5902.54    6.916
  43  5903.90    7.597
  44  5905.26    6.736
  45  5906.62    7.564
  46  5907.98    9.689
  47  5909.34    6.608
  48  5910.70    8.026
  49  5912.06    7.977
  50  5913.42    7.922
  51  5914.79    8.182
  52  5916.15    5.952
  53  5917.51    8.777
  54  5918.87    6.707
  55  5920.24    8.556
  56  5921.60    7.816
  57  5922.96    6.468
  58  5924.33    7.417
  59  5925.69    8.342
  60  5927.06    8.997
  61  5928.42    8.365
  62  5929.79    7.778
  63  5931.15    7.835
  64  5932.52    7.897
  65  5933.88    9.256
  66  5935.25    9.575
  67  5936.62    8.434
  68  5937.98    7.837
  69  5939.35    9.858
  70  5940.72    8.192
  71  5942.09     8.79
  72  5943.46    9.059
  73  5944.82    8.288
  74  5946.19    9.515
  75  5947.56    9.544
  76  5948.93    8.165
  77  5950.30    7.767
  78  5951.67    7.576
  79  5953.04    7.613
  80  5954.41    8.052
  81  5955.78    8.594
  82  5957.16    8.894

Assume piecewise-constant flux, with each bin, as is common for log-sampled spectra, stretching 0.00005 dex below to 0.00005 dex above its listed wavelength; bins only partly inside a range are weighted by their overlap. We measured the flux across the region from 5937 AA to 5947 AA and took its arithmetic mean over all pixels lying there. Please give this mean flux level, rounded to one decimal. 8.8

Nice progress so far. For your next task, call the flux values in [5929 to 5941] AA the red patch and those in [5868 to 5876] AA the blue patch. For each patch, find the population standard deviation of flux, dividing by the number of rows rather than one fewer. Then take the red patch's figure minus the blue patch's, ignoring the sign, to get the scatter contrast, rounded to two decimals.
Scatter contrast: 0.37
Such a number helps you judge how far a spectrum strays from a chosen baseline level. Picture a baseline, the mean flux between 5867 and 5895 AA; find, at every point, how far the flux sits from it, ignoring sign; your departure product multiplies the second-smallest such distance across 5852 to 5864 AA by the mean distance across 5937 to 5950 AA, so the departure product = 1.5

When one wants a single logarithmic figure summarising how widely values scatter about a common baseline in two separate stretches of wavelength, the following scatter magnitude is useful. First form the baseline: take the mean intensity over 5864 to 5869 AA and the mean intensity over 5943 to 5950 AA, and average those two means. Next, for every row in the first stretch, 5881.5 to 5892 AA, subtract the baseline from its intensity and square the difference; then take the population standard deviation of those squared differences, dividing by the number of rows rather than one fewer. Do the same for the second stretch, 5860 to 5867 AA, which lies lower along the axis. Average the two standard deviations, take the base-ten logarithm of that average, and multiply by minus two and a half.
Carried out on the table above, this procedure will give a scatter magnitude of -3.1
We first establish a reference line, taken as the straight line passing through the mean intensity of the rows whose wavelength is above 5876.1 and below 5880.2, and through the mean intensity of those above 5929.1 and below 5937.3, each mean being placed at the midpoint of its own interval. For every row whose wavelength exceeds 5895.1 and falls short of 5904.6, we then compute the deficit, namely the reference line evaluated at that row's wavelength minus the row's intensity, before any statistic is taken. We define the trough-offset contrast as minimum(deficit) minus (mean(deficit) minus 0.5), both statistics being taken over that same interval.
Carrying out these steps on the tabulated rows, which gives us -1.9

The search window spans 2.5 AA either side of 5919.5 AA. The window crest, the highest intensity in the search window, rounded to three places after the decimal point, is 8.777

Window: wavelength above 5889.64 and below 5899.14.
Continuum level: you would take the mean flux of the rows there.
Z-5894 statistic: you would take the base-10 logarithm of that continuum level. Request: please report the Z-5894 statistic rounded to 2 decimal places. 0.69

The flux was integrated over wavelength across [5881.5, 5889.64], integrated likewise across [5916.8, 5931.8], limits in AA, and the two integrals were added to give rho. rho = 160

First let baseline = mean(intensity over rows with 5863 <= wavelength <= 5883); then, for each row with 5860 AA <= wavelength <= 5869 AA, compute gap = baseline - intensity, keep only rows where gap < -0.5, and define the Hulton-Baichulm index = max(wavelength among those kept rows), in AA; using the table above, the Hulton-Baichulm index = 5868.66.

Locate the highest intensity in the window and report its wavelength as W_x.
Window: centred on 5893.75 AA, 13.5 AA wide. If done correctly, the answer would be 5891.68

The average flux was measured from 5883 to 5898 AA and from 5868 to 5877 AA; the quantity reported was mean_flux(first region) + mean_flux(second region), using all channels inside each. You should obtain 13.6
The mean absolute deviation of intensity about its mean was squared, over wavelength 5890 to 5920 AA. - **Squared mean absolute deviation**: 4.61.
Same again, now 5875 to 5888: 1.76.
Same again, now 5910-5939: 0.38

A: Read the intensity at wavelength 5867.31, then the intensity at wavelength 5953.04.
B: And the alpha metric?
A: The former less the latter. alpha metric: -0.3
